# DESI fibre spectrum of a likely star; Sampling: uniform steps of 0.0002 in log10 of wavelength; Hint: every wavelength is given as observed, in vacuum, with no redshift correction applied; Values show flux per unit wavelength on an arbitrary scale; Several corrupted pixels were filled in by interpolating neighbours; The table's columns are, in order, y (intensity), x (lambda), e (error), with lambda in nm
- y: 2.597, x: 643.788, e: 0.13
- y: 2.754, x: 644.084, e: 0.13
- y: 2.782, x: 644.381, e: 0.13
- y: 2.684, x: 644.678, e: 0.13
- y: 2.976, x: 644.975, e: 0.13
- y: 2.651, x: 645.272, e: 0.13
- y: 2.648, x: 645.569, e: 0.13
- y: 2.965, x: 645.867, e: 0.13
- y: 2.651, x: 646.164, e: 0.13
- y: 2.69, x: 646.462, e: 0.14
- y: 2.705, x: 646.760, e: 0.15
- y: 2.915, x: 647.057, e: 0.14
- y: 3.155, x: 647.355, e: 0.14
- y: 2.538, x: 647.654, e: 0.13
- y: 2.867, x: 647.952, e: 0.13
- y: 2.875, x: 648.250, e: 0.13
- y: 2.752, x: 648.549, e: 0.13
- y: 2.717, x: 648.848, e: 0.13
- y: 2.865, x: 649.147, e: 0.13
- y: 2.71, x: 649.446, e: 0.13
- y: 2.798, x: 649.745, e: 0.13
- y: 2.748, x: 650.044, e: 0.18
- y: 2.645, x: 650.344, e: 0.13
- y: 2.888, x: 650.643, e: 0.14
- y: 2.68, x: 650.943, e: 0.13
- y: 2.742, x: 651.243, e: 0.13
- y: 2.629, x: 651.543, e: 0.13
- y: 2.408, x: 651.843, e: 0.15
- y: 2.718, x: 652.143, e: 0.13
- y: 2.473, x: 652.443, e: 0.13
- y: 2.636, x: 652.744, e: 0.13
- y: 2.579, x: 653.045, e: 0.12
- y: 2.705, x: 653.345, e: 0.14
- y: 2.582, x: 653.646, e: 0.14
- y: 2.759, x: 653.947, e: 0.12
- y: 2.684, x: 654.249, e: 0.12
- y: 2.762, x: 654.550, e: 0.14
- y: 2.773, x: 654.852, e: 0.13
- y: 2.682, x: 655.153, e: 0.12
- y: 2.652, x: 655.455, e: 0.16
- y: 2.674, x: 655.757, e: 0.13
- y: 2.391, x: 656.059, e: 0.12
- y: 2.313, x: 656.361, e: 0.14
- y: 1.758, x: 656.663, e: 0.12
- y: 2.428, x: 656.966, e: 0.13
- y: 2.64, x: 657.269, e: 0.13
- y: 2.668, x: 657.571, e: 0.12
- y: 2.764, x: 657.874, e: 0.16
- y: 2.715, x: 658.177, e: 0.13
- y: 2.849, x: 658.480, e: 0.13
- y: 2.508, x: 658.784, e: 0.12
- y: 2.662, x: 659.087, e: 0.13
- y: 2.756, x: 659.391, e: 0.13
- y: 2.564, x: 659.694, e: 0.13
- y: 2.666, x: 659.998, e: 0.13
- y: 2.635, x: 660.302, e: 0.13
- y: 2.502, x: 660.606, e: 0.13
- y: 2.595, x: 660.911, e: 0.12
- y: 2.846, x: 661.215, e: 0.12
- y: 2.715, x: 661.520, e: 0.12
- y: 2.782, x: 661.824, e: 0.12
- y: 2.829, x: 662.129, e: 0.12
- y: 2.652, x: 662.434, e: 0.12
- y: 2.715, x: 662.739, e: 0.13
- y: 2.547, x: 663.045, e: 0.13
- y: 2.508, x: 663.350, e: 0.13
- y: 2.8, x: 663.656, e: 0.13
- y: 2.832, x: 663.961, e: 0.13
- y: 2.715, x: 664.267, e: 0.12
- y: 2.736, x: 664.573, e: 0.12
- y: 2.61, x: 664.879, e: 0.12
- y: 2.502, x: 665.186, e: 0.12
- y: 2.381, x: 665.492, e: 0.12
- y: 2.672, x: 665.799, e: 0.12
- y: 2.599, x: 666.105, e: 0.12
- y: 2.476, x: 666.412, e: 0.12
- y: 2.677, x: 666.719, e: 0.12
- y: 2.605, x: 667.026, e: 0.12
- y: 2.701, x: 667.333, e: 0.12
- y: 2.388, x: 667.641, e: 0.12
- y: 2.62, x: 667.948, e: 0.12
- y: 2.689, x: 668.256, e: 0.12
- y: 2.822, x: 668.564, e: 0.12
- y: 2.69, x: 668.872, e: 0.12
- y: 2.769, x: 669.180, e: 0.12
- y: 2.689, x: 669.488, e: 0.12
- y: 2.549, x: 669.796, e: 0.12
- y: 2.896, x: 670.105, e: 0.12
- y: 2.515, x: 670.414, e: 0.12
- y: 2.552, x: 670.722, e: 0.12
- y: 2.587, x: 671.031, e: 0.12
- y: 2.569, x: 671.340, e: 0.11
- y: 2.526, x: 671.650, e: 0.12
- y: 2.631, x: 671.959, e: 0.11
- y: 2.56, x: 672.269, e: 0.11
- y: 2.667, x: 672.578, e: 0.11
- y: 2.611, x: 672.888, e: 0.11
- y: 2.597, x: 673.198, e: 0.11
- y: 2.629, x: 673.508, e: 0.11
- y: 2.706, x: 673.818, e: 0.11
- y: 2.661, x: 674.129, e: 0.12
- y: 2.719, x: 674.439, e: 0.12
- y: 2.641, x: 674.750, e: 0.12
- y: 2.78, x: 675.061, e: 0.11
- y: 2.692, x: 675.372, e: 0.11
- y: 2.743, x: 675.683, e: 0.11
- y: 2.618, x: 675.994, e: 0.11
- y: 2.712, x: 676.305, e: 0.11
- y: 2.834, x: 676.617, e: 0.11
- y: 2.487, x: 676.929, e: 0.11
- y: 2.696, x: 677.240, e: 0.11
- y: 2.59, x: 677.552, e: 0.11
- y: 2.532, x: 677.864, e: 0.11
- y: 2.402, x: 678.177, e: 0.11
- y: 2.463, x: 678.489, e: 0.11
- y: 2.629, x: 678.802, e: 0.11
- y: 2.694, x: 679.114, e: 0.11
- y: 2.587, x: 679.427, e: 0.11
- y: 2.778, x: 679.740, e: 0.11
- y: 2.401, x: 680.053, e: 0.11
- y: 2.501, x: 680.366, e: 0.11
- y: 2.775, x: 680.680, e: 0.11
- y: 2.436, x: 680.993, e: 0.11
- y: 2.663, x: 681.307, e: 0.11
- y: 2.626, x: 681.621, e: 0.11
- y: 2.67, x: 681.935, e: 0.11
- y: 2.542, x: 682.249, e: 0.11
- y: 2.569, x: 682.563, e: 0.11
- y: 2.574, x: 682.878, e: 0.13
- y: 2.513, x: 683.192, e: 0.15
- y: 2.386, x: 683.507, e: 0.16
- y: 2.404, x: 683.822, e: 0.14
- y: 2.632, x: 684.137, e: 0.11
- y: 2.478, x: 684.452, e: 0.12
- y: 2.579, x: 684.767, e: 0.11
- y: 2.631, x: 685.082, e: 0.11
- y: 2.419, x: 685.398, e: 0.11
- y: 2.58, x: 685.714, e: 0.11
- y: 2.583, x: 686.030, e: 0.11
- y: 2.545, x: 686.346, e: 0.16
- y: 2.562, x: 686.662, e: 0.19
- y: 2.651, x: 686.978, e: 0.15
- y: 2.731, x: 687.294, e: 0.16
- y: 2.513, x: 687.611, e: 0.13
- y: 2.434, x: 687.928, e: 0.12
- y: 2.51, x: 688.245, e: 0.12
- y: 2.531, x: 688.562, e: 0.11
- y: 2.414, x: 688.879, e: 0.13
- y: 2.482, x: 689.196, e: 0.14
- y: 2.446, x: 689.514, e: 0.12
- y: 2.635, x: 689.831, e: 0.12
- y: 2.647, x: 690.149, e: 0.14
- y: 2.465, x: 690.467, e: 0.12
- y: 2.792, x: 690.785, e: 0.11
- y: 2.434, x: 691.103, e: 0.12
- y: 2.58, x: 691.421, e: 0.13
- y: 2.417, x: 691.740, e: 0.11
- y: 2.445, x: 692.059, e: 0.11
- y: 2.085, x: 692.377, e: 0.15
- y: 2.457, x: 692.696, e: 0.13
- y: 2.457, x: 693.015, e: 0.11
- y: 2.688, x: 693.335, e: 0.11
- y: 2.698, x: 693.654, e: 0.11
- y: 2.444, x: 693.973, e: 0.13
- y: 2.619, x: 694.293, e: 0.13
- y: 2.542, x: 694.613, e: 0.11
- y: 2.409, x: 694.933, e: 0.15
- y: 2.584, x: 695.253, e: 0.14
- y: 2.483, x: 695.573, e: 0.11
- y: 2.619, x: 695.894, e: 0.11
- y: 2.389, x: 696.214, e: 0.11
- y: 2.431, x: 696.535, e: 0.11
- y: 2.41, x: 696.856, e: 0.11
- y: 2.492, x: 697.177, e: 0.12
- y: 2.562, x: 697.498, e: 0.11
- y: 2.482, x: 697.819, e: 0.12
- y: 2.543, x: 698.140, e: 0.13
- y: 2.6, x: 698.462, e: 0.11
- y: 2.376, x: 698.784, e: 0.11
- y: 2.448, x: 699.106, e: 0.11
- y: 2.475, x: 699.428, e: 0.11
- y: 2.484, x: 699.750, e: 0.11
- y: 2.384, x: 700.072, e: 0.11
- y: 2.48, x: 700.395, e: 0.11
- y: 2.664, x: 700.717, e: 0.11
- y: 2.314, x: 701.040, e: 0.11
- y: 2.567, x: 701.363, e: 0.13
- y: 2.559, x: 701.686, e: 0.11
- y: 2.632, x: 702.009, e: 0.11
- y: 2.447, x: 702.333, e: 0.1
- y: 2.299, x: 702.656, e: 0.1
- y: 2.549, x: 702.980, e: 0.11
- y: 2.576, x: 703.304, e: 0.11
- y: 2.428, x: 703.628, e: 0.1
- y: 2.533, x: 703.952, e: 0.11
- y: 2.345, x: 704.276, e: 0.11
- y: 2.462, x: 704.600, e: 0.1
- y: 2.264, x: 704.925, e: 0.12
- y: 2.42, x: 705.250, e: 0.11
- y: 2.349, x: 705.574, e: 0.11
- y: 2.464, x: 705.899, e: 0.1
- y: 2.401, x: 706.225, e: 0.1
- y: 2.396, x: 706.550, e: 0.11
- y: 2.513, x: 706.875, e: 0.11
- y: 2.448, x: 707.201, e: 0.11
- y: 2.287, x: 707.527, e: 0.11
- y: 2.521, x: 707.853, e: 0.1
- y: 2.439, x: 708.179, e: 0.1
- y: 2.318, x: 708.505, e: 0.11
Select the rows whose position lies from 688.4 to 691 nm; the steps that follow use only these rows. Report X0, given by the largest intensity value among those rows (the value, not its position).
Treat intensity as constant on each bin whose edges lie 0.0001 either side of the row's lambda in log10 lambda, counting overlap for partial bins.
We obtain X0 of 2.792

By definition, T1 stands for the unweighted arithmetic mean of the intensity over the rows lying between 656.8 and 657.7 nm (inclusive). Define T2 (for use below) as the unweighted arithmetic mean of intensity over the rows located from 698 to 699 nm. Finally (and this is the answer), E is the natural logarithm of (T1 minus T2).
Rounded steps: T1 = 2.58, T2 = 2.51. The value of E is -2.6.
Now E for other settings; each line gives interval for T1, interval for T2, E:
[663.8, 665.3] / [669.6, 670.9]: -3.0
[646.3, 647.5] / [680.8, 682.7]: -1.3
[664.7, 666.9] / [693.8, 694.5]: -3.6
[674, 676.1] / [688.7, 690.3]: -1.8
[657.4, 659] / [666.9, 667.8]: -2.0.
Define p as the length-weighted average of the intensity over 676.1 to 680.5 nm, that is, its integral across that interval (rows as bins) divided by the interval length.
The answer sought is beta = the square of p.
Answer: 6.73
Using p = 2.59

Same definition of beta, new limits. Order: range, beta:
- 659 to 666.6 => 7.03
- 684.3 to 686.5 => 6.48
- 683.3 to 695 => 6.37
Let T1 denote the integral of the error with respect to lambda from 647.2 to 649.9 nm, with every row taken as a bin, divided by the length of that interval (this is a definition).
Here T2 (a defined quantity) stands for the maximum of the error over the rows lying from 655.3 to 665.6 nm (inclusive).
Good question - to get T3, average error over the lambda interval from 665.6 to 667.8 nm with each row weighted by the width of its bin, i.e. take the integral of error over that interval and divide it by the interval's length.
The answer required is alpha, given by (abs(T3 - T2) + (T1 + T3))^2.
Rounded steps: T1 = 0.131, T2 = 0.160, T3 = 0.120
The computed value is 0.085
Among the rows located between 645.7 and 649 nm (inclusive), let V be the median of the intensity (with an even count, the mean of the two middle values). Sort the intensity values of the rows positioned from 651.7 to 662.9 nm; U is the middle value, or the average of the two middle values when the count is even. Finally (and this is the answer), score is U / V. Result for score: 0.97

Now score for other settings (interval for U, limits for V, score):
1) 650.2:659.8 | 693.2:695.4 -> 1.03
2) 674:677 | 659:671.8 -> 1.02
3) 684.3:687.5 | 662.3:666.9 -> 0.97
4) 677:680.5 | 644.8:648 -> 0.96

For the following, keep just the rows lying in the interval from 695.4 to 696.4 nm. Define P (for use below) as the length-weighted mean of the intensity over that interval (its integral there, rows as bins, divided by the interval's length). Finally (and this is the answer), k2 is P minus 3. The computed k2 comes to -0.50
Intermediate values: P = 2.50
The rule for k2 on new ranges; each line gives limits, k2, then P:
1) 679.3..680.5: -0.43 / 2.57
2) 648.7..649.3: -0.21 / 2.79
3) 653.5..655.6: -0.30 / 2.70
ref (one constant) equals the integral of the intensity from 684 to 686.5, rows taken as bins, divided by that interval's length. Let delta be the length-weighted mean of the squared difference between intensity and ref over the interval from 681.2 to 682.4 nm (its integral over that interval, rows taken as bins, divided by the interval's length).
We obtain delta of 0.007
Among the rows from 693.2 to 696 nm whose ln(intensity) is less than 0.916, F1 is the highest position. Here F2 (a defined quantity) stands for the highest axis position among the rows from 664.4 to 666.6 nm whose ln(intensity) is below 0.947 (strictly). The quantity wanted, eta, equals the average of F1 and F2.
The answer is 680.99 nm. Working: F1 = 695.573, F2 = 666.412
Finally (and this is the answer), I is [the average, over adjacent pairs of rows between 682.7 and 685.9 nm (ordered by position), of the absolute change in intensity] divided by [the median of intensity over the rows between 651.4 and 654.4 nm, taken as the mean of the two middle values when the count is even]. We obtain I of 0.05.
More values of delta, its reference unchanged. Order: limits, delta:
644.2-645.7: 0.053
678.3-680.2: 0.018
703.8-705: 0.031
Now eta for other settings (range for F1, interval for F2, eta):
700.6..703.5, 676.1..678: 690.26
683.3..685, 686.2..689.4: 686.82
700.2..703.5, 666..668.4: 685.15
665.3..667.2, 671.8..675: 669.34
